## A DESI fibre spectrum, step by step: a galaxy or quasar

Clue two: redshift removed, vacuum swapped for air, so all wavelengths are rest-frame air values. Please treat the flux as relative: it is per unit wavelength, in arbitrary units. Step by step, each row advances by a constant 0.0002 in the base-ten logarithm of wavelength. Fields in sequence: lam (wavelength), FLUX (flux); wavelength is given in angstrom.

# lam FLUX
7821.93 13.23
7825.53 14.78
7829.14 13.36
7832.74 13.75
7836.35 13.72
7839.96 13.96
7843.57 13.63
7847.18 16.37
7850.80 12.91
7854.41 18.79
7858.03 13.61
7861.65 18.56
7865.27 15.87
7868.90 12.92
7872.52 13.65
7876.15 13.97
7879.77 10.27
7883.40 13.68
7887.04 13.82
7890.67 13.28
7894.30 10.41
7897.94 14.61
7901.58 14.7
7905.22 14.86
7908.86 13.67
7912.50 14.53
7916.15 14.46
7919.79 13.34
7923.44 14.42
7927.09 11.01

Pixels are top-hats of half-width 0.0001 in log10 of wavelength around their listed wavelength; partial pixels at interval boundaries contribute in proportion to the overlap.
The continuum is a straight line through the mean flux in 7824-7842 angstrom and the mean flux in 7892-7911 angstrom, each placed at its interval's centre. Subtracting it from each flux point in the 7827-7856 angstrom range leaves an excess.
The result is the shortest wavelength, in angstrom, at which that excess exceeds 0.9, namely 7847.18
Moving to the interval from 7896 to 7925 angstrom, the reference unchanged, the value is 7897.94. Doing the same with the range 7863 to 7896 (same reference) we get 7865.27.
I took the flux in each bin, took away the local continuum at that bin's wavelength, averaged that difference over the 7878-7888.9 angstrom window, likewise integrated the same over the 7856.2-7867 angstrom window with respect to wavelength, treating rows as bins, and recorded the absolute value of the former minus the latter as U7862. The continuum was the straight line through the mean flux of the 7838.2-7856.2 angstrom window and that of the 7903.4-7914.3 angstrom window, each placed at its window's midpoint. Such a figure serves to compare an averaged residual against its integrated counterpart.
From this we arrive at 13.6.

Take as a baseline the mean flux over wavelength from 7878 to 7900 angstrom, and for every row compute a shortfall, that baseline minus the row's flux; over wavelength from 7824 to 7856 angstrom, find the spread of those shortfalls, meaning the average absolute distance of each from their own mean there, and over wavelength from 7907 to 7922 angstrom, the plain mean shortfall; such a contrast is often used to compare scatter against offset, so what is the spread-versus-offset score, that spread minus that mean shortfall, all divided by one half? 5.4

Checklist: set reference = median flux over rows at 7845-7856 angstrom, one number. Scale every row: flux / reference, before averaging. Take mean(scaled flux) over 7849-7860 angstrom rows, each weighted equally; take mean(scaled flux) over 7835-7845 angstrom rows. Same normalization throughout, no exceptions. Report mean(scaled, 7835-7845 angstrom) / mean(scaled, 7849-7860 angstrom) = 0.91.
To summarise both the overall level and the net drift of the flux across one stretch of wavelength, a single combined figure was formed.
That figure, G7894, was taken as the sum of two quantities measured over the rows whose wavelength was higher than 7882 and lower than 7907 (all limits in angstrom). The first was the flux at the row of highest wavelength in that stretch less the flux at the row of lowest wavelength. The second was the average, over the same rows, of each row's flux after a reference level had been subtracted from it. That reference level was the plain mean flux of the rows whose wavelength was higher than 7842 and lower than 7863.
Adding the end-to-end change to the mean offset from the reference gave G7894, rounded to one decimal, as -0.8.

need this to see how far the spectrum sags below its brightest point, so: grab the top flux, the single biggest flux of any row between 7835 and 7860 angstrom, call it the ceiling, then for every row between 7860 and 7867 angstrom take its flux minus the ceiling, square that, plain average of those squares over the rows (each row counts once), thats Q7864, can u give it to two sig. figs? 4.3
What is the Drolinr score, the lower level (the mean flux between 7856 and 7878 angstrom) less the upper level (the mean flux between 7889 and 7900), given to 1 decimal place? 2.0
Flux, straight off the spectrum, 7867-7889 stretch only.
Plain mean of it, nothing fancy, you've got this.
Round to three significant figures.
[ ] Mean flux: 13.1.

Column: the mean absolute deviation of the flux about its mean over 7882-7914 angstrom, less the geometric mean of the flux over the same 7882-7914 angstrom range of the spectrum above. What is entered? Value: -12.8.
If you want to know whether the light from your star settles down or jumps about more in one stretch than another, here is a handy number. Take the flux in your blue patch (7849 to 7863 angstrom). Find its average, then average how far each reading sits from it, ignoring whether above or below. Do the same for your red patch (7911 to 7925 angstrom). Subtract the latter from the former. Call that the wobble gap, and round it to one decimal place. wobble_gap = 2.3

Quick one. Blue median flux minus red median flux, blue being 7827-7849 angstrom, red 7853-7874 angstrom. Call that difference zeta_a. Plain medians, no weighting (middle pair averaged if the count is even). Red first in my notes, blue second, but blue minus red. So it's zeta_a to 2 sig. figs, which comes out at -1.0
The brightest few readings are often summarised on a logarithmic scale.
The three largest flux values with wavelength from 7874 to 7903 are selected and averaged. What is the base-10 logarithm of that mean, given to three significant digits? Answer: 1.16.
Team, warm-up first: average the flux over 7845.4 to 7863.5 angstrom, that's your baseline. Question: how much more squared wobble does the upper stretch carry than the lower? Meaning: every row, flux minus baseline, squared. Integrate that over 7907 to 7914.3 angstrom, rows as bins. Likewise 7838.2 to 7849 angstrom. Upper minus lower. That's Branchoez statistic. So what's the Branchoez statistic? -8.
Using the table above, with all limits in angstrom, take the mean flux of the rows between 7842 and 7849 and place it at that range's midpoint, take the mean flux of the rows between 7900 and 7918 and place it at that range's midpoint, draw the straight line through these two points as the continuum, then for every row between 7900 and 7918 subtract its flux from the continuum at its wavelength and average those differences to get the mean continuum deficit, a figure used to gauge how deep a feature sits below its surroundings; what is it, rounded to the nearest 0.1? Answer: 0.0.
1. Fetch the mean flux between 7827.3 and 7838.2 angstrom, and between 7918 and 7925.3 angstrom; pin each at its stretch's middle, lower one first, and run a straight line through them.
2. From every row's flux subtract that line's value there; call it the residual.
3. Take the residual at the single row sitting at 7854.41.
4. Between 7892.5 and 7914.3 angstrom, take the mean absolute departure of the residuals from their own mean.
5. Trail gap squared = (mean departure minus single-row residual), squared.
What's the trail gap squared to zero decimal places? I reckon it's 16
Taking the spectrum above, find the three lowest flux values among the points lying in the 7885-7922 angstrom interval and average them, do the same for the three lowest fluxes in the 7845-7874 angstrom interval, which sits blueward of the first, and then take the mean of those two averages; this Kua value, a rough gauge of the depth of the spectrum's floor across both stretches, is 12.7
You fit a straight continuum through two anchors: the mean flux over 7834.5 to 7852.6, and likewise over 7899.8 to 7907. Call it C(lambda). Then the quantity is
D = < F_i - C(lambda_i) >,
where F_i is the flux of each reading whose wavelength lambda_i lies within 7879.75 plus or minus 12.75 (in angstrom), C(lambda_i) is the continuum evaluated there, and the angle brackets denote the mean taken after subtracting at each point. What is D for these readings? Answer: -1.4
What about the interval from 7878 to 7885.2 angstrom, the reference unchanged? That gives -2.6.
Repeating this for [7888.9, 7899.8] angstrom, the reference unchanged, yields -1.9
